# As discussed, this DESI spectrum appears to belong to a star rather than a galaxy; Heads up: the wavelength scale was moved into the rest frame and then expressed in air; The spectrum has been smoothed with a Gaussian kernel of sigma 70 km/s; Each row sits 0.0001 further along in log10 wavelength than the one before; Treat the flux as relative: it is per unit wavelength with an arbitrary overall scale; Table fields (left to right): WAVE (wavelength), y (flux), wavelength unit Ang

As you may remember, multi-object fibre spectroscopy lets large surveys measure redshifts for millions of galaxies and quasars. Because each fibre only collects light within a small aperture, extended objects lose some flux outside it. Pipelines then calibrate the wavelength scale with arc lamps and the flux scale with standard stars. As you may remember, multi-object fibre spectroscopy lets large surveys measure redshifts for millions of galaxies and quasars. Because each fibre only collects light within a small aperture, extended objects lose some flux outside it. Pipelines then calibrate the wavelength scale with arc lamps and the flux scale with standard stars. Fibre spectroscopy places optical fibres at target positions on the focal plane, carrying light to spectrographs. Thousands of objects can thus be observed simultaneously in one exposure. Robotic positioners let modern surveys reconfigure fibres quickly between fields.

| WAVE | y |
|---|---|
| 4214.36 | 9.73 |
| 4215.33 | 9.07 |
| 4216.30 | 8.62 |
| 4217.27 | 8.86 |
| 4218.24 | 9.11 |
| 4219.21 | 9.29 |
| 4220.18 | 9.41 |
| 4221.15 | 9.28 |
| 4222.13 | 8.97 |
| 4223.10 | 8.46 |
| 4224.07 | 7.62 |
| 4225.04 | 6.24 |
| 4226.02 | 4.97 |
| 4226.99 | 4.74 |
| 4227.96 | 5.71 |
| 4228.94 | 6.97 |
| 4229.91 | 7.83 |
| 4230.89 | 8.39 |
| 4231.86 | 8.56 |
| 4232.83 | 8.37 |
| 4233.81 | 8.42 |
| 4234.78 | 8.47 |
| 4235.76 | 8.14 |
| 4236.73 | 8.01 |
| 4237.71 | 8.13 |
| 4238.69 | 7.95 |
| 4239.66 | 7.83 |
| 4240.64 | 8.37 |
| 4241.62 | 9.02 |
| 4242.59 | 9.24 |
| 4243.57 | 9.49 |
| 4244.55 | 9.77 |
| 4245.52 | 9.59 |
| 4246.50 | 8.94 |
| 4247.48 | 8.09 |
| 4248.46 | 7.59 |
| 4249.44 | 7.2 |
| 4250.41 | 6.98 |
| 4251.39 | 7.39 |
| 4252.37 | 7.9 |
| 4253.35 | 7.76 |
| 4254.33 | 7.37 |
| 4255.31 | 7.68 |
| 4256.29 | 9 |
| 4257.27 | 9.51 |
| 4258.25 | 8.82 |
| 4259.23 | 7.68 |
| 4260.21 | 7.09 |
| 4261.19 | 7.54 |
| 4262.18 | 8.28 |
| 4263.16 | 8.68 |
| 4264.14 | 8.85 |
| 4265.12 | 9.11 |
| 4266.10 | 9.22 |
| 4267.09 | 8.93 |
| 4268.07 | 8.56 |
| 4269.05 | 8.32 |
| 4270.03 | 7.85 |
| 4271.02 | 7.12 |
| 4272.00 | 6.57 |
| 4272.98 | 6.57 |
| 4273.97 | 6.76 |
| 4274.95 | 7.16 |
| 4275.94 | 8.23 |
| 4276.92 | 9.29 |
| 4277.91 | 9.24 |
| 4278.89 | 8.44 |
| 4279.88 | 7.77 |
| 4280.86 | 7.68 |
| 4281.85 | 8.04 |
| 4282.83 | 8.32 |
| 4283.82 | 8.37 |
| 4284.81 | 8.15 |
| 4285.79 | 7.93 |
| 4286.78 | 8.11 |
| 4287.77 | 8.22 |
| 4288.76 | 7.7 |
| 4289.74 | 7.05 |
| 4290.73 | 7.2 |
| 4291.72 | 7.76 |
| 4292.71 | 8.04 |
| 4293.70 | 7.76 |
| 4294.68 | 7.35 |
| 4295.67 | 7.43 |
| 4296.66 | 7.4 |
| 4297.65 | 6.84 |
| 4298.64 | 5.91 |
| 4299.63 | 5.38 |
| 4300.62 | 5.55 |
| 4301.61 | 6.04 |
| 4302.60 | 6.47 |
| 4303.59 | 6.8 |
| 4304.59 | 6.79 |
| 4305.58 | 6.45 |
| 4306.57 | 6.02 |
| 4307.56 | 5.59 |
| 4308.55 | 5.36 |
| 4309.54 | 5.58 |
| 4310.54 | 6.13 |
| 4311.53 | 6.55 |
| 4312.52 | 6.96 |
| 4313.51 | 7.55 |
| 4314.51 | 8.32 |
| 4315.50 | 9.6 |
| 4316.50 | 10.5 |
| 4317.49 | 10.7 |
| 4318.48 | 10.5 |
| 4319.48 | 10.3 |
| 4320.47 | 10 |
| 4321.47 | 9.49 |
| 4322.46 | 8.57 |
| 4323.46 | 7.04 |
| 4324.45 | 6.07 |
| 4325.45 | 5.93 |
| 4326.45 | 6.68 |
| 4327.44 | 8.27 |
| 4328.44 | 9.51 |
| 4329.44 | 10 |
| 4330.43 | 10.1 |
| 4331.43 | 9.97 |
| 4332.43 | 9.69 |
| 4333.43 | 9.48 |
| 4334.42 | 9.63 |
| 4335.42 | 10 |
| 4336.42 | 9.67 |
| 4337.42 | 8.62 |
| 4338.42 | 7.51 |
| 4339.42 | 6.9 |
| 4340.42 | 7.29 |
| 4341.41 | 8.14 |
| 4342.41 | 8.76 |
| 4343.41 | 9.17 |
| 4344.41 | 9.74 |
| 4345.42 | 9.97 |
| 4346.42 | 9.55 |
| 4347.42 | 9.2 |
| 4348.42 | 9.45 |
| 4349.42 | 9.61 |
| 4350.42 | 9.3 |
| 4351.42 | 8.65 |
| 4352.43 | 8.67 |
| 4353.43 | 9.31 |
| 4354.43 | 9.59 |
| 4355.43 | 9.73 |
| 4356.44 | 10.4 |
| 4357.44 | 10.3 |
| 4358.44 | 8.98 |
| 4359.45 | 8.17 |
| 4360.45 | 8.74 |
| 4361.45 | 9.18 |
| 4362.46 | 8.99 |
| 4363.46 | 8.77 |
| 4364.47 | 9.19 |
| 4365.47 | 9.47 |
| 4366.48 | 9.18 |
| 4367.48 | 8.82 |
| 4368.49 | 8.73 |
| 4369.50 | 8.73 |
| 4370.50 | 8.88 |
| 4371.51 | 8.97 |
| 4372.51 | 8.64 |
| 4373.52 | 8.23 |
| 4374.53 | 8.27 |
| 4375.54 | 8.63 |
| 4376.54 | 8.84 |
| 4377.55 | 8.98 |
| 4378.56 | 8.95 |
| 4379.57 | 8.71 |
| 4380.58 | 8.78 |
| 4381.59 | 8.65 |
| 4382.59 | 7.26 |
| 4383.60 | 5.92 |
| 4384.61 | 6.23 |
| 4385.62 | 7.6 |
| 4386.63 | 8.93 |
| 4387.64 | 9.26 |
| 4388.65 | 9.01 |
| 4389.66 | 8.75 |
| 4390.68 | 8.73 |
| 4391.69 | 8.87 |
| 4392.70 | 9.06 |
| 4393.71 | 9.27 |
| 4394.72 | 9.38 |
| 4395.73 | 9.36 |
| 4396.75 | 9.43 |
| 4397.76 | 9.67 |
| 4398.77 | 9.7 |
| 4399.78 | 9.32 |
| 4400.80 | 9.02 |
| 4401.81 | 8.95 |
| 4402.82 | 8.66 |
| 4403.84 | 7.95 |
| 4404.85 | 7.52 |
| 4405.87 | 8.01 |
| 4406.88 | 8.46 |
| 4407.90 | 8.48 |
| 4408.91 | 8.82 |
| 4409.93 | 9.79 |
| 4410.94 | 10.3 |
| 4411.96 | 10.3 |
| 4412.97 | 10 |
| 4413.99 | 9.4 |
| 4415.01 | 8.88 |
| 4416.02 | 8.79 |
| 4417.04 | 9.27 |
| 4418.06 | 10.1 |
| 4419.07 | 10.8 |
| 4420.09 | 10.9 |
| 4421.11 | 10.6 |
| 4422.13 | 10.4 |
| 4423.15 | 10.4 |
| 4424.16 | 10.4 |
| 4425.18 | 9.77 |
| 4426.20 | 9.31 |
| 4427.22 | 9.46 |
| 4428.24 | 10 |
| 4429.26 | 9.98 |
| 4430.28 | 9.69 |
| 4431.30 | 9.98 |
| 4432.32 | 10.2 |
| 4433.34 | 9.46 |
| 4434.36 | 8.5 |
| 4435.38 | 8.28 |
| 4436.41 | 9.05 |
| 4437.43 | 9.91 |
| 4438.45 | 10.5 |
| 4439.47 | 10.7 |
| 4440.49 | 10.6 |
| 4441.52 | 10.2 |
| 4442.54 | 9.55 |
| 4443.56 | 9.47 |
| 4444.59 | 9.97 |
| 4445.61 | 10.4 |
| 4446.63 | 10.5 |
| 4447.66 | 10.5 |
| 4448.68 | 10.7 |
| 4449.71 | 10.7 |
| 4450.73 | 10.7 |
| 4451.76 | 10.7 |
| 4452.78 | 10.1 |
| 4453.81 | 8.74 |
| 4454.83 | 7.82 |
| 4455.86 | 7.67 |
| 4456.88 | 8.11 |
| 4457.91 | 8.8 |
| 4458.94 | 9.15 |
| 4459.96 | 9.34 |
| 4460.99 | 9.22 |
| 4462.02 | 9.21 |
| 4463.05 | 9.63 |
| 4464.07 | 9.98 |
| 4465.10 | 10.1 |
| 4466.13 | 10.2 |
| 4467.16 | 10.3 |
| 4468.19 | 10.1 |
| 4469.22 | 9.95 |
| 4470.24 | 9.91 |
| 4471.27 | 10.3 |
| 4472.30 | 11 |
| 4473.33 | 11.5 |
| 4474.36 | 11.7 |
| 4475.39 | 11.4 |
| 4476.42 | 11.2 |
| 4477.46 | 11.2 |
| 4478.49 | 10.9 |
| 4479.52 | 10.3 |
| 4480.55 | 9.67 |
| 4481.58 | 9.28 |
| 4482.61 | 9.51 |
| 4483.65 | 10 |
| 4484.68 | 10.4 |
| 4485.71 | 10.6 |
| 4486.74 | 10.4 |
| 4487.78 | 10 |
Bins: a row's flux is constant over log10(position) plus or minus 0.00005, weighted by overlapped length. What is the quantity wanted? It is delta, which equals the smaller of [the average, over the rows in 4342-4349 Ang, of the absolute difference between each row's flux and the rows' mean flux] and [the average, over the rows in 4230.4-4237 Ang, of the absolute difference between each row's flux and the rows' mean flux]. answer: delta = 0.1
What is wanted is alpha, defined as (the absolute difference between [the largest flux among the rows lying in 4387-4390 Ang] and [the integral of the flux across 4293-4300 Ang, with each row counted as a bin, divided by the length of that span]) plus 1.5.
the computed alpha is 3.8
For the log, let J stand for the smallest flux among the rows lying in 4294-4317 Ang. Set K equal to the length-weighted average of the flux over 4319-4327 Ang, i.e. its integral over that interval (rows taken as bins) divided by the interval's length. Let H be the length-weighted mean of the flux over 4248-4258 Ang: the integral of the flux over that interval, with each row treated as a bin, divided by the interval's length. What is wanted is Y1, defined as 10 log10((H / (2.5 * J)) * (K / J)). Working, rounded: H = 7.9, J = 5.36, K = 8.0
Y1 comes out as -0.6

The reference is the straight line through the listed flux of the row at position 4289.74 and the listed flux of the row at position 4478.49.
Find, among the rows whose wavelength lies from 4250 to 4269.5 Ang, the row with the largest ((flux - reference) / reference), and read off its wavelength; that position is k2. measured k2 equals 4257.27 Ang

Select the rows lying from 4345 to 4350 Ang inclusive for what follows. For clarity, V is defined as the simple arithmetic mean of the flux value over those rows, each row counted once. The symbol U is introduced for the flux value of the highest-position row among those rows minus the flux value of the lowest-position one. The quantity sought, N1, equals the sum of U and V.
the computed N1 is 9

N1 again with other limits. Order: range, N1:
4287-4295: 7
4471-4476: 12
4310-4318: 13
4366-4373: 8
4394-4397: 9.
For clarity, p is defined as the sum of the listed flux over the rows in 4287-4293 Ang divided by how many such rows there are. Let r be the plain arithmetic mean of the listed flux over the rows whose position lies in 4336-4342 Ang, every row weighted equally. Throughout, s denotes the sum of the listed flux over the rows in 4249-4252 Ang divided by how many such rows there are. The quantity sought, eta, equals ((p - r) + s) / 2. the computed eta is 3.4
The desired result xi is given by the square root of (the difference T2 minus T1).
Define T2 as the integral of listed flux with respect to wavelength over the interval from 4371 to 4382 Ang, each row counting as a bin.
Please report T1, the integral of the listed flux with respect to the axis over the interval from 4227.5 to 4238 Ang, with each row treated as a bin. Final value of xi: 3.5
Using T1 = 83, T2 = 96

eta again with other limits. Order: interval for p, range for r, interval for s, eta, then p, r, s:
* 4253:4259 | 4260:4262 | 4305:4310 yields 3.4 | 8.4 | 7.3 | 6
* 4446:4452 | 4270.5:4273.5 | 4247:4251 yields 5.7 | 10.6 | 6.8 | 7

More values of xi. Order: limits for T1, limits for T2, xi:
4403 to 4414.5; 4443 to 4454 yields 3.1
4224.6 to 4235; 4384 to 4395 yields 4.5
